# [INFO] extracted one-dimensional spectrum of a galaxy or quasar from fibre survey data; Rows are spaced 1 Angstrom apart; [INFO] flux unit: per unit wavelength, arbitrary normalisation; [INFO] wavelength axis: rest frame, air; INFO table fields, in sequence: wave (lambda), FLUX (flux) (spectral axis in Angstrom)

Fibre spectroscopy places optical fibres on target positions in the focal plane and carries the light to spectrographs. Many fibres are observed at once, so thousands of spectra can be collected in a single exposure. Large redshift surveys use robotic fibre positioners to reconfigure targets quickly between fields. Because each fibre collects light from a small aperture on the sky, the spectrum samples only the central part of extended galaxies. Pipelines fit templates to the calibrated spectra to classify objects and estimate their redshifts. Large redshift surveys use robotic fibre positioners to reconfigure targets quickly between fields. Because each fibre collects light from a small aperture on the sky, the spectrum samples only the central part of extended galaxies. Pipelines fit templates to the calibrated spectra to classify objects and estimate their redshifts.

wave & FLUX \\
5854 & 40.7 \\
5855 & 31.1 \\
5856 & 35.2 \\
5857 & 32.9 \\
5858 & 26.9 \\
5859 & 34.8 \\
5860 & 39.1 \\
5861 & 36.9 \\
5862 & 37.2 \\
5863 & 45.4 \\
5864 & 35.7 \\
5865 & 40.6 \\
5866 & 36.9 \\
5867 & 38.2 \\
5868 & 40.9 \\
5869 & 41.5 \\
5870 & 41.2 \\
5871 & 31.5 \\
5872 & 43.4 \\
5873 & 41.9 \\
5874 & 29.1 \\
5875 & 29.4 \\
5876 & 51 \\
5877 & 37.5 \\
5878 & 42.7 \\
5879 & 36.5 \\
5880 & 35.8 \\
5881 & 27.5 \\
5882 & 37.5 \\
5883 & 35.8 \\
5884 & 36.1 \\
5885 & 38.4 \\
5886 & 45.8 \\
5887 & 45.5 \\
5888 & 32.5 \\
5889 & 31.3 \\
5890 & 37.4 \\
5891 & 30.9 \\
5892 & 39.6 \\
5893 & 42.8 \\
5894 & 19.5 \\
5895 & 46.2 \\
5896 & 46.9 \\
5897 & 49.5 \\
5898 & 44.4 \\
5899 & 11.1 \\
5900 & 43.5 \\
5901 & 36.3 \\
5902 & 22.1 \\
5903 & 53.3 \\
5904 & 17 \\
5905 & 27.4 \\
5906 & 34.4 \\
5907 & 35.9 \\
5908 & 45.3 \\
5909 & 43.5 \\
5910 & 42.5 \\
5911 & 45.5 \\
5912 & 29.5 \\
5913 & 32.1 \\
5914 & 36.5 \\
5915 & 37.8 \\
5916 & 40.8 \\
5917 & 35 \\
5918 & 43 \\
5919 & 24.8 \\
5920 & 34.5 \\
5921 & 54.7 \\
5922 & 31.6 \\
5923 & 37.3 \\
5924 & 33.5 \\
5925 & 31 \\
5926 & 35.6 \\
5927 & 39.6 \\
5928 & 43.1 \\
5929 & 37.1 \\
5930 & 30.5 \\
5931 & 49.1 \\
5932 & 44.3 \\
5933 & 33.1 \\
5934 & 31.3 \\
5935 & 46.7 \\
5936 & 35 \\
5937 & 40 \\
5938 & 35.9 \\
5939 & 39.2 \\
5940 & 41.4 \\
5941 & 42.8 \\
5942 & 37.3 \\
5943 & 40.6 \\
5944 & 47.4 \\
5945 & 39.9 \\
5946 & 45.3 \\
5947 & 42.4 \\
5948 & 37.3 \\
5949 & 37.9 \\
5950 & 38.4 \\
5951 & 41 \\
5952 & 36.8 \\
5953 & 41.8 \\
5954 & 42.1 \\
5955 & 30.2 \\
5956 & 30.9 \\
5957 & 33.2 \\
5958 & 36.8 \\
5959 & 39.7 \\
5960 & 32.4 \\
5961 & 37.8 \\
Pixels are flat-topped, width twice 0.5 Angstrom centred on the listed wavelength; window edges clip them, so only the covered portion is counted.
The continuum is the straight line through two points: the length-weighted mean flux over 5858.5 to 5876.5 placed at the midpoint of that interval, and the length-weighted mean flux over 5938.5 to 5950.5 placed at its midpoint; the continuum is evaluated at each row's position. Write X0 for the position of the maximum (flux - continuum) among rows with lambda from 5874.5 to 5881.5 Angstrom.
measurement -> 5876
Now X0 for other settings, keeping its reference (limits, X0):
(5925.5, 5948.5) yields 5931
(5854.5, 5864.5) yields 5863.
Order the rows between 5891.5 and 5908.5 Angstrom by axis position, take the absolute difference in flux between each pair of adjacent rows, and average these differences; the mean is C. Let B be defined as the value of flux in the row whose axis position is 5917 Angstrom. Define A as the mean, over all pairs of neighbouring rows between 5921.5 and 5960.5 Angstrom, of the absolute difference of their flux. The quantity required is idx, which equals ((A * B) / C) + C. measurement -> 27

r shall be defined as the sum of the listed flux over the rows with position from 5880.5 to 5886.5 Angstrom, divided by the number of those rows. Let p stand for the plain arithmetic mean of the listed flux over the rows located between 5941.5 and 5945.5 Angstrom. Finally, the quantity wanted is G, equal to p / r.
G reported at 1.12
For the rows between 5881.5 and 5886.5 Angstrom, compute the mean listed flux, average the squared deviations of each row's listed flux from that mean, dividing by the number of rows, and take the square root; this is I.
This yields 3.7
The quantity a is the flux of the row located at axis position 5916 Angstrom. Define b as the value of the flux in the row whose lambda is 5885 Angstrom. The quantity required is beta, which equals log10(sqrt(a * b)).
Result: 1.60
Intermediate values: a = 40.8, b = 38.4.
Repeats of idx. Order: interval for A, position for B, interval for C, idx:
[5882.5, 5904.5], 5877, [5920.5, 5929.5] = 77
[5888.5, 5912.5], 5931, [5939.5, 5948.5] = 134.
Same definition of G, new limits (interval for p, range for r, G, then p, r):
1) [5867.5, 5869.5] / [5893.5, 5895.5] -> 1.25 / 41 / 33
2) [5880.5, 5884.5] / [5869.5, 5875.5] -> 0.95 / 34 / 36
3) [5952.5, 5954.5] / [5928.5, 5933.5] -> 1.08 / 42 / 39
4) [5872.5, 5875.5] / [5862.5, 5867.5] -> 0.85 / 33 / 39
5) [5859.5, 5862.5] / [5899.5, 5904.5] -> 1.10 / 38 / 34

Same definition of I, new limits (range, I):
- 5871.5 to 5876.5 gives 8.5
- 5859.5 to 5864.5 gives 3.4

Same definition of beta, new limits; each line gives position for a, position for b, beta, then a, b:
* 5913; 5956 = 1.50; 32.1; 30.9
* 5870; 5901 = 1.59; 41.2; 36.3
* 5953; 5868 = 1.62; 41.8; 40.9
